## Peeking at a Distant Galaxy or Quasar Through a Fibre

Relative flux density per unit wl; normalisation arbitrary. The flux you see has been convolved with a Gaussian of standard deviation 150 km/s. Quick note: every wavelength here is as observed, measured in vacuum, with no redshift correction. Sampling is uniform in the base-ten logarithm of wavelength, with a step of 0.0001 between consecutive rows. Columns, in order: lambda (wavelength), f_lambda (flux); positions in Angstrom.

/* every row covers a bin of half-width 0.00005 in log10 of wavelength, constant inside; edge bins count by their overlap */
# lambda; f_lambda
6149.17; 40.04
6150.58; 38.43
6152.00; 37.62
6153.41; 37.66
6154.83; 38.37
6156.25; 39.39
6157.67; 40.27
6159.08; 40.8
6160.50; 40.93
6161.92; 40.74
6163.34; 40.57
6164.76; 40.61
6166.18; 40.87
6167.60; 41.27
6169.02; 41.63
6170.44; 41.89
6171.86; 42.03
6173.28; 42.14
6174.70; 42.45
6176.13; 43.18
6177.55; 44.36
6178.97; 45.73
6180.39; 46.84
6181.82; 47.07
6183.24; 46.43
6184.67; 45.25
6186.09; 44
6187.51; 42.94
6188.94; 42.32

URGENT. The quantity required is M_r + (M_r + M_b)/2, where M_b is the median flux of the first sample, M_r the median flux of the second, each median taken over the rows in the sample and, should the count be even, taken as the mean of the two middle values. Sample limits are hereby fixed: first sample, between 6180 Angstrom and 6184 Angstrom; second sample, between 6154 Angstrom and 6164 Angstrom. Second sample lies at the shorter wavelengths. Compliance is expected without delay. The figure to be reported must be 84.3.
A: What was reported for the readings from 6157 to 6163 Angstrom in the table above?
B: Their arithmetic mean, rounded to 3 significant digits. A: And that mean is 40.7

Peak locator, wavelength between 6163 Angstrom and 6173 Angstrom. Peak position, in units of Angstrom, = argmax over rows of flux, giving 6171.86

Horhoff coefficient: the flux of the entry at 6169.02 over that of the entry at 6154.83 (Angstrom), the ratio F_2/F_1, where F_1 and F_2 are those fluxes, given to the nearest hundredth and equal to 1.08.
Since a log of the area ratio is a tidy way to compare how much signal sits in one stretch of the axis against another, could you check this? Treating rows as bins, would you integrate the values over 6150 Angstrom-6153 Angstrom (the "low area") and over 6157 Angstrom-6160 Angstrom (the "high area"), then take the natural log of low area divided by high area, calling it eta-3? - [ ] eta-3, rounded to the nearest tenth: -0.1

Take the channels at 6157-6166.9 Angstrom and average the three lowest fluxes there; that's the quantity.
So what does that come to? 40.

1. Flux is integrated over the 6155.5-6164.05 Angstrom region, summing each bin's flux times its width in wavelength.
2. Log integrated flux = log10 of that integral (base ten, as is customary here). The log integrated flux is 2.54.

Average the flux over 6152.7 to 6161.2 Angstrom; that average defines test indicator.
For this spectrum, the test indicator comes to 40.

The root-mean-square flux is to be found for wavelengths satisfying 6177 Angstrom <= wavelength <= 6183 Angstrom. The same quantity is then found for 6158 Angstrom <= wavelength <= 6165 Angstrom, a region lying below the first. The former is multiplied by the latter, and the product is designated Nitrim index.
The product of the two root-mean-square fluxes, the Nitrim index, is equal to 1874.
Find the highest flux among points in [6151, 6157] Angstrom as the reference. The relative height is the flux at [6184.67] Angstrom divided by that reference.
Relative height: 1.15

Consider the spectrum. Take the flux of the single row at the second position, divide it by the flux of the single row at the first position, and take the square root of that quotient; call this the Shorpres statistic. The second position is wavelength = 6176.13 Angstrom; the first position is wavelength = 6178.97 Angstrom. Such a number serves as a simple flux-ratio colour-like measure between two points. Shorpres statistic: 0.97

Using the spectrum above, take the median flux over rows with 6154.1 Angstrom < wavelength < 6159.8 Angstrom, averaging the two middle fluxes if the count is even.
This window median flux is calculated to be 39.8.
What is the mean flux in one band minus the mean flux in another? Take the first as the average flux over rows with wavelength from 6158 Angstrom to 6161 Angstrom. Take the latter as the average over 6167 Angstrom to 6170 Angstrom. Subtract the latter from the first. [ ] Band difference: -0.6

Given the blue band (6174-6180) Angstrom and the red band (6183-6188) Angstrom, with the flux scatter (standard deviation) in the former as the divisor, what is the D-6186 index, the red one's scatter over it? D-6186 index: 1.1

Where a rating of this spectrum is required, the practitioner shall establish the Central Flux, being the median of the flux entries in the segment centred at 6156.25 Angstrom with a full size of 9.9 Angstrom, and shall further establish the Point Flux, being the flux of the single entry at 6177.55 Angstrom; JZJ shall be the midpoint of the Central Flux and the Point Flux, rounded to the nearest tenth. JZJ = 41.9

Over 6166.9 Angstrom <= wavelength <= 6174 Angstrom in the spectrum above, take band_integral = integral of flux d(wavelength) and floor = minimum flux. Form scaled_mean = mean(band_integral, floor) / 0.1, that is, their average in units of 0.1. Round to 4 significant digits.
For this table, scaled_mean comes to 1691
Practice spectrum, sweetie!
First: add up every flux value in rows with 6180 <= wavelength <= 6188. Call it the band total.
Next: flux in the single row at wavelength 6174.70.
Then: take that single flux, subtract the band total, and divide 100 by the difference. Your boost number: -0.43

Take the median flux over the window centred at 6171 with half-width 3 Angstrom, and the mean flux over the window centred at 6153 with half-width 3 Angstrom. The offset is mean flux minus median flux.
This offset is -3.9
